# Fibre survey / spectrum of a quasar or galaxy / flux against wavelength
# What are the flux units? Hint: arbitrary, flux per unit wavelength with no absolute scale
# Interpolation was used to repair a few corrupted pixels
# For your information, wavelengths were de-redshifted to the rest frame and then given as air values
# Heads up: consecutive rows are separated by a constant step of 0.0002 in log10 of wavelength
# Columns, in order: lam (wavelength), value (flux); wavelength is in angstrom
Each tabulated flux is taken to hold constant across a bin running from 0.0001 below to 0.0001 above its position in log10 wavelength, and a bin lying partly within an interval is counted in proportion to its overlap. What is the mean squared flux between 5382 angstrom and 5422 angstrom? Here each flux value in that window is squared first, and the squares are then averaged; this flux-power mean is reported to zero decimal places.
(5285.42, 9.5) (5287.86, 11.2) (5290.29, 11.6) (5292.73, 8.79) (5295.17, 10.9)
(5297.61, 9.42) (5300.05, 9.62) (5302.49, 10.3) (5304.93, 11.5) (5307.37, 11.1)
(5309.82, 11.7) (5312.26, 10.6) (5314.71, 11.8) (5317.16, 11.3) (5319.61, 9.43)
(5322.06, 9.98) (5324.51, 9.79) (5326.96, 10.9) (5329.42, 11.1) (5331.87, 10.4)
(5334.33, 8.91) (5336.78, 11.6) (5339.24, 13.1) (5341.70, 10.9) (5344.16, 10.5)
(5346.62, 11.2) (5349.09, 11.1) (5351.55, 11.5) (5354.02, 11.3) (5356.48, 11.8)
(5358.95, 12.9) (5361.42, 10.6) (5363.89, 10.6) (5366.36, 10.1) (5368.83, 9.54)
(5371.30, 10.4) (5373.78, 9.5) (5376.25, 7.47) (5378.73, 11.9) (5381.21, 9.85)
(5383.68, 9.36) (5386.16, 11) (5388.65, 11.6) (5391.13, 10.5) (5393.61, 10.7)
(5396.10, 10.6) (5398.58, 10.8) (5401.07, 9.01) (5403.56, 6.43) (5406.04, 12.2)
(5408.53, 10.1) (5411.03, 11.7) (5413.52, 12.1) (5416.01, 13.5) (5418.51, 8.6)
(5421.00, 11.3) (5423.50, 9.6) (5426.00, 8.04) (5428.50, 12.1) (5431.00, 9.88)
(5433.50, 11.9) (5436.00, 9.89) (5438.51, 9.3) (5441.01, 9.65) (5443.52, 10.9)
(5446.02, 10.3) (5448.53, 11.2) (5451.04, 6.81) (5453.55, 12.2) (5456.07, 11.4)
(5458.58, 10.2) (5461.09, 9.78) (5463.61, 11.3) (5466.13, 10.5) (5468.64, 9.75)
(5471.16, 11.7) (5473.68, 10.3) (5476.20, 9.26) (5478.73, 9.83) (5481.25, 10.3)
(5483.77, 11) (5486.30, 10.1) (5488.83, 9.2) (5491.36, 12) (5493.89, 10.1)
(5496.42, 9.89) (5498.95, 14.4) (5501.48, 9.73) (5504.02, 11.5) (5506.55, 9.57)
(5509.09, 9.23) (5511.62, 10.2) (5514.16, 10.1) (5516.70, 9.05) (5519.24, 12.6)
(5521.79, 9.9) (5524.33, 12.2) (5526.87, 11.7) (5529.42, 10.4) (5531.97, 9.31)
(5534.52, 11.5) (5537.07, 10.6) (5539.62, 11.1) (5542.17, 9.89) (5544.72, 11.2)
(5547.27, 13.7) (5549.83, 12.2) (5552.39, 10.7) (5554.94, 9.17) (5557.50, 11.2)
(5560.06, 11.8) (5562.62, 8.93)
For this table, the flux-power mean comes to 115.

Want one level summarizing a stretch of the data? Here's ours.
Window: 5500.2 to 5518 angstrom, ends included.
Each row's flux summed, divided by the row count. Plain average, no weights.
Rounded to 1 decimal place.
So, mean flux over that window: 9.9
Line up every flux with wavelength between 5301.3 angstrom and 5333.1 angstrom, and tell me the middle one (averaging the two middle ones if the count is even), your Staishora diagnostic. 10.9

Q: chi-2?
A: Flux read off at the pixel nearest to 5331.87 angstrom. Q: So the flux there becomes 10.4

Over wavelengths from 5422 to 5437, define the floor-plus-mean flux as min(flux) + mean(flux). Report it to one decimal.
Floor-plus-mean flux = 18.3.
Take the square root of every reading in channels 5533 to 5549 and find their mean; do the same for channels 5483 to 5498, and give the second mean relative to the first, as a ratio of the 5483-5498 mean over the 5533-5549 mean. 0.96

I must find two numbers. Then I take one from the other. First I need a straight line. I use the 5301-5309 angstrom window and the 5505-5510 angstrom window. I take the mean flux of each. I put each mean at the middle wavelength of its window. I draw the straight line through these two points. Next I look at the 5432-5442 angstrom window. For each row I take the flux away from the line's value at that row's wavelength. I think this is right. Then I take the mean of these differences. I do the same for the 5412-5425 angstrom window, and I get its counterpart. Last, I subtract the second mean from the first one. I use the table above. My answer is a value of 0.7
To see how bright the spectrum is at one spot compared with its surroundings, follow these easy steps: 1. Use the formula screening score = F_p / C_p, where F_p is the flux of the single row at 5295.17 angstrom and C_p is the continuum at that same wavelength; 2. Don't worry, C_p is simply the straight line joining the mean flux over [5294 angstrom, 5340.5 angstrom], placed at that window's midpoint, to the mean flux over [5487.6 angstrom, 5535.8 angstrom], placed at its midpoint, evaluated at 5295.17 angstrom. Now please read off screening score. 1.02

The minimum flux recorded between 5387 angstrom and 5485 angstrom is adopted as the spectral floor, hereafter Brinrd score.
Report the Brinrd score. 6.43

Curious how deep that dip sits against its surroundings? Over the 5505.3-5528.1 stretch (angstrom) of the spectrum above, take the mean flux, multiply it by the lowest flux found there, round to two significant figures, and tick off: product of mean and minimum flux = 95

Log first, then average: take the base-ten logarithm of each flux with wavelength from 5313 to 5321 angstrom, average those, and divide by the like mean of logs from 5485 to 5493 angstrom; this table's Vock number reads 1.02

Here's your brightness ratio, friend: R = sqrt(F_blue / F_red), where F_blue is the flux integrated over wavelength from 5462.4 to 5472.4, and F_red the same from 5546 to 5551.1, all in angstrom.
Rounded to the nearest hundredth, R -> 1.28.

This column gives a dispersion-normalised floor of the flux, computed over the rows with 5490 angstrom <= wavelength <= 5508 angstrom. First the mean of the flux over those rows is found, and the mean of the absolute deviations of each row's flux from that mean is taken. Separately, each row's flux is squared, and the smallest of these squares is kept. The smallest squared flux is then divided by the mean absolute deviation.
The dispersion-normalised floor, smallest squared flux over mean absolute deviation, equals 67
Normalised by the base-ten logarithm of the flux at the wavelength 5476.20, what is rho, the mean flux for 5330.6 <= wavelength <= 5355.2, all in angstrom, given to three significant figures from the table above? 11.4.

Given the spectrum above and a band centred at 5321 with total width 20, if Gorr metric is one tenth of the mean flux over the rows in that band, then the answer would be 1.06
